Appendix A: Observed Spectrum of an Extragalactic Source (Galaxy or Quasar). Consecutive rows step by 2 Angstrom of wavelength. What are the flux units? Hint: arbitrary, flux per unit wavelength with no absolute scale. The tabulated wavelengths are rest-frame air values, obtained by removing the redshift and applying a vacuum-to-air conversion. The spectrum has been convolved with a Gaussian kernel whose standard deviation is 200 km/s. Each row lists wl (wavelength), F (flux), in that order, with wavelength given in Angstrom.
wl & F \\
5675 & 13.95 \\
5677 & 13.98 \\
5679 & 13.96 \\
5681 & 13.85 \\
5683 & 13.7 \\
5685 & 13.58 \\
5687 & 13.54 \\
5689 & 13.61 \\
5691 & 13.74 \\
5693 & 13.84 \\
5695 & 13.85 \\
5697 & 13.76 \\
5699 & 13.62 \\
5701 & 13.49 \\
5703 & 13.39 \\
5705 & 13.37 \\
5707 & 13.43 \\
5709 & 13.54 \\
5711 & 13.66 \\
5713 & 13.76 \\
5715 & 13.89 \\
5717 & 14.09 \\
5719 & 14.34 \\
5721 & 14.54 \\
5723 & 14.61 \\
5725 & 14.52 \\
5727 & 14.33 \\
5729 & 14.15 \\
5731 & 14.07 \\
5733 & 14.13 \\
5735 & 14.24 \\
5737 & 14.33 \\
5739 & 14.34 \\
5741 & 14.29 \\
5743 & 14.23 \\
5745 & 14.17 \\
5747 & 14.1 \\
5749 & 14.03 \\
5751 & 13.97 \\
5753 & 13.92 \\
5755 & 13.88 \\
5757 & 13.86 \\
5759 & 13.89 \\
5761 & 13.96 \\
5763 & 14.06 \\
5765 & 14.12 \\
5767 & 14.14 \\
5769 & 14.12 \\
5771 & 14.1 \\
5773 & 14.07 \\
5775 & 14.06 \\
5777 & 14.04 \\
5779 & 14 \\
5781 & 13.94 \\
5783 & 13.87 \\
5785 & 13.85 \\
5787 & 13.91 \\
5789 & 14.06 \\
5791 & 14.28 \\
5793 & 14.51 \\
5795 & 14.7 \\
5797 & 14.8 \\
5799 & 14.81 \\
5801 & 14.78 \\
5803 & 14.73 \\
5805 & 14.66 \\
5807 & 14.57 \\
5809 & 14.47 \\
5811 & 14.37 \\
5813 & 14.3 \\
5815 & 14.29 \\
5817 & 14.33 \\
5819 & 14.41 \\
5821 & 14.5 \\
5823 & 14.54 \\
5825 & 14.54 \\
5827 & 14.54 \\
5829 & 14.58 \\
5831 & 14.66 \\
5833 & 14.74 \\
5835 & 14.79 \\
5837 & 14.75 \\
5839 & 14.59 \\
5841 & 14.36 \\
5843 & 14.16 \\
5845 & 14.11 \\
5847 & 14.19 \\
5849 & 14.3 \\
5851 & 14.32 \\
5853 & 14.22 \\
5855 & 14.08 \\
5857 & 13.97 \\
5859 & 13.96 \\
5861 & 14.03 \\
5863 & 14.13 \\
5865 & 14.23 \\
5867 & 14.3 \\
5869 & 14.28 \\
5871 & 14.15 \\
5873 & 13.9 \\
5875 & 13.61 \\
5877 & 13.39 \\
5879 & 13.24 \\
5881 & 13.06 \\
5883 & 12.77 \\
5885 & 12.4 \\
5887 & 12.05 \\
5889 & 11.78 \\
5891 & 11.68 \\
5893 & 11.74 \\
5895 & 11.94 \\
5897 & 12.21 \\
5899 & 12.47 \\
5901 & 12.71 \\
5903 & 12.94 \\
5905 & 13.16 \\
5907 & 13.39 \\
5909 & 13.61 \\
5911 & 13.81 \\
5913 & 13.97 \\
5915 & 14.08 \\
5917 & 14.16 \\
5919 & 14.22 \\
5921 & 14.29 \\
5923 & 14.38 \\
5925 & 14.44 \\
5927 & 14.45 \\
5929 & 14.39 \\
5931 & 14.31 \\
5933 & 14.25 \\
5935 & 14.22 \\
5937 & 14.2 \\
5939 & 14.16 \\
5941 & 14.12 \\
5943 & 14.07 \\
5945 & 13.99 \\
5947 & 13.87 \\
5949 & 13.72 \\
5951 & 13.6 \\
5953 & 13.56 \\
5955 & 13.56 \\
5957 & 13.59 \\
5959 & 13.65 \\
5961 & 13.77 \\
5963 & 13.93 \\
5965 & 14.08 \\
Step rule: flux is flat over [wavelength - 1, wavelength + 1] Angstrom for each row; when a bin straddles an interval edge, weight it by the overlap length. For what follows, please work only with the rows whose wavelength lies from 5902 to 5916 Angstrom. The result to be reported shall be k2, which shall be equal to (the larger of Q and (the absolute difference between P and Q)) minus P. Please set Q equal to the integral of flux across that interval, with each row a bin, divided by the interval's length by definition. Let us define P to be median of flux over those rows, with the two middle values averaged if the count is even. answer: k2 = -0.044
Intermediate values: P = 13.6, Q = 13.6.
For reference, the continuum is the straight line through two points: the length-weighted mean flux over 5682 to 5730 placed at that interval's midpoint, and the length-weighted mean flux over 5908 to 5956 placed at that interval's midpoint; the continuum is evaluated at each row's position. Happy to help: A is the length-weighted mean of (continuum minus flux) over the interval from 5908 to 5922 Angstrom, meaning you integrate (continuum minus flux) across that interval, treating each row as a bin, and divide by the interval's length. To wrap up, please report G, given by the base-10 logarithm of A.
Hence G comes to -1.63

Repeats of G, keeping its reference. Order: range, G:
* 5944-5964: -0.45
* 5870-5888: -0.08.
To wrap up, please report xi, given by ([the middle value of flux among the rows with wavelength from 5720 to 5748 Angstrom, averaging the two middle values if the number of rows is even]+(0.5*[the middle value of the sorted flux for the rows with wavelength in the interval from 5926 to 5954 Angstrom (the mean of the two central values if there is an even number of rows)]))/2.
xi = 10.7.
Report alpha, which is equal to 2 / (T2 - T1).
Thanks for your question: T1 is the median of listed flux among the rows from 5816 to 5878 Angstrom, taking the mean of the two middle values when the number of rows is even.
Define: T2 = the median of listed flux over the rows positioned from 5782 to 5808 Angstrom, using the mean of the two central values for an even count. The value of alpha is 7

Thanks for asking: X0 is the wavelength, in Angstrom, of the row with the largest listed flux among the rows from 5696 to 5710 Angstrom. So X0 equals 5697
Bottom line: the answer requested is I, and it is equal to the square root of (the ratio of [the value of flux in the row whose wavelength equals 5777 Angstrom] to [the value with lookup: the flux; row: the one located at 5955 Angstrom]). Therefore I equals 1.02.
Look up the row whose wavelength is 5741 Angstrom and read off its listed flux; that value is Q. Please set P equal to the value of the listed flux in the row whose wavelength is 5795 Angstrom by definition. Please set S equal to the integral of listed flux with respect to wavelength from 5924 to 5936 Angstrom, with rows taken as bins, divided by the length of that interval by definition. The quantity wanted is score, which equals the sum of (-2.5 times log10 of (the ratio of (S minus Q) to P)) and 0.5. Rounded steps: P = 14.7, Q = 14.29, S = 14.3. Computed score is 6.6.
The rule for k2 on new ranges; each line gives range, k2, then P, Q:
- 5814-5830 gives -0.054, 14.5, 14.5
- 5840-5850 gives 0.034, 14.2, 14.2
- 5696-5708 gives 0.050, 13.5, 13.5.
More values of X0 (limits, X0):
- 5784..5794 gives 5793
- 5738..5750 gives 5739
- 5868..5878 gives 5869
